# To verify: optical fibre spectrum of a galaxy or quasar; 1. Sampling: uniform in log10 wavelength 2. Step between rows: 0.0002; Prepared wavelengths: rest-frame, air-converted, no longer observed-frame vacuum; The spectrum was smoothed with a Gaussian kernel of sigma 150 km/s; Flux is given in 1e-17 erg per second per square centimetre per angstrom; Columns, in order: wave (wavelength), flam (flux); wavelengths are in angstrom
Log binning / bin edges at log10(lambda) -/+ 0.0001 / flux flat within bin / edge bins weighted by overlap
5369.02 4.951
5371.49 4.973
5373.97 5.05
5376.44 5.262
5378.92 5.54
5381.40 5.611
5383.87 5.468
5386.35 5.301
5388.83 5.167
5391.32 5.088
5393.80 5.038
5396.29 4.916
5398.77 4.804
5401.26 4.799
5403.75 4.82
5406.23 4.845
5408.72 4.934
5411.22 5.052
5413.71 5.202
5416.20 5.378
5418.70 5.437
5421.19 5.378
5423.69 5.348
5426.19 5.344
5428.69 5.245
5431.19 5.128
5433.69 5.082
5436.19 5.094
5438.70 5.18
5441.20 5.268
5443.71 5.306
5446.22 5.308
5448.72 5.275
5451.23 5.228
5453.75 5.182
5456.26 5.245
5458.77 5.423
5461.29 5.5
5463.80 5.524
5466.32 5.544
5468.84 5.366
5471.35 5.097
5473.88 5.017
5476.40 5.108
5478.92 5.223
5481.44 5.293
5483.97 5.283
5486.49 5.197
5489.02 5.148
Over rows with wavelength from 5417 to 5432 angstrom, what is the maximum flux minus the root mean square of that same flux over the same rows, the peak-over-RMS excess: 0.123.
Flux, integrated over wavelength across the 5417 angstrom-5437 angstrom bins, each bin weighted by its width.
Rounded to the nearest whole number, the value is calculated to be 105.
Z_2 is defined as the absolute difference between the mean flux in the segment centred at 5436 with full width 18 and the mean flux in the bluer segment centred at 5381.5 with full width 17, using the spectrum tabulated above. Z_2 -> 0.16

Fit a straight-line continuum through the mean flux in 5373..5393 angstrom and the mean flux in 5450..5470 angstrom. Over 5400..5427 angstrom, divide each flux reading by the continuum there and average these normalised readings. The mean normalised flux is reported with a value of 0.963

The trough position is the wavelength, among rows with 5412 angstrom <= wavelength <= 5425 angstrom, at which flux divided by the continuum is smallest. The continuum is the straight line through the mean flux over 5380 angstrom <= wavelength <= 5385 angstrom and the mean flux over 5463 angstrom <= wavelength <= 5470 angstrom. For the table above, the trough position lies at 5413.71 angstrom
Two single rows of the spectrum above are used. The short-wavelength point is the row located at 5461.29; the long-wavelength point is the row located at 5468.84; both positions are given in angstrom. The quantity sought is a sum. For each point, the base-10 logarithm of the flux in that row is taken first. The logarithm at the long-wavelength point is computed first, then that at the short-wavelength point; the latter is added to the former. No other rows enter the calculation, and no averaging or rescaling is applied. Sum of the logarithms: 1.47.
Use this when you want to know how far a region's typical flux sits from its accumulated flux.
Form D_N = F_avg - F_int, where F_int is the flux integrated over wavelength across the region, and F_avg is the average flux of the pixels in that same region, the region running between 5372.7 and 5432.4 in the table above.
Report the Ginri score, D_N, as -304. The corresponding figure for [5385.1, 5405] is -94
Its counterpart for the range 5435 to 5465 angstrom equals -154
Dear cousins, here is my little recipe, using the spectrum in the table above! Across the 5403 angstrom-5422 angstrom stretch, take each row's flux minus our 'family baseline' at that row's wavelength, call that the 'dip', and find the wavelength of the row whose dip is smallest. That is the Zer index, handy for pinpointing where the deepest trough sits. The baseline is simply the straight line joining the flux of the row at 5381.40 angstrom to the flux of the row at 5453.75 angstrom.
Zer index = 5403.75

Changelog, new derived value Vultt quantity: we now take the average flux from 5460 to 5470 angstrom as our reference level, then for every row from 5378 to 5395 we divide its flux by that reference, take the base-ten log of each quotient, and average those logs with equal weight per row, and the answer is -0.014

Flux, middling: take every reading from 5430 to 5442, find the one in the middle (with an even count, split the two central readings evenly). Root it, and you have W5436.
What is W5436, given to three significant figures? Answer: 2.26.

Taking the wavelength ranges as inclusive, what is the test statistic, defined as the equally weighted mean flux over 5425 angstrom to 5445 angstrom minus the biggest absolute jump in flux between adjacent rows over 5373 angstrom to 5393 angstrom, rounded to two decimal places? 4.93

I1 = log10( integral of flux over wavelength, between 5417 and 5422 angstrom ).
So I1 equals 1.43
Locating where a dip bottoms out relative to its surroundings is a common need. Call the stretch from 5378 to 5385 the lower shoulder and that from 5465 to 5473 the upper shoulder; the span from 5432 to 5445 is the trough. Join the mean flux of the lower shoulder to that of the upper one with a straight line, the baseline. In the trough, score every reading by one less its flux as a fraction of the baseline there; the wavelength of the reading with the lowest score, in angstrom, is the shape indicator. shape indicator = 5443.71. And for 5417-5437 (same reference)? 5418.70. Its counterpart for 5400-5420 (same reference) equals 5418.70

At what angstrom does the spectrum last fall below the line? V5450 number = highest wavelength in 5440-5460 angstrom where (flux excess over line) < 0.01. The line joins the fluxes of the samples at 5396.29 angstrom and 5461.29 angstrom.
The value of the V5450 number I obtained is 5458.77 angstrom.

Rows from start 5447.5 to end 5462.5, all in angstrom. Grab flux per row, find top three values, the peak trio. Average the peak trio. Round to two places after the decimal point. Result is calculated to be 5.40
